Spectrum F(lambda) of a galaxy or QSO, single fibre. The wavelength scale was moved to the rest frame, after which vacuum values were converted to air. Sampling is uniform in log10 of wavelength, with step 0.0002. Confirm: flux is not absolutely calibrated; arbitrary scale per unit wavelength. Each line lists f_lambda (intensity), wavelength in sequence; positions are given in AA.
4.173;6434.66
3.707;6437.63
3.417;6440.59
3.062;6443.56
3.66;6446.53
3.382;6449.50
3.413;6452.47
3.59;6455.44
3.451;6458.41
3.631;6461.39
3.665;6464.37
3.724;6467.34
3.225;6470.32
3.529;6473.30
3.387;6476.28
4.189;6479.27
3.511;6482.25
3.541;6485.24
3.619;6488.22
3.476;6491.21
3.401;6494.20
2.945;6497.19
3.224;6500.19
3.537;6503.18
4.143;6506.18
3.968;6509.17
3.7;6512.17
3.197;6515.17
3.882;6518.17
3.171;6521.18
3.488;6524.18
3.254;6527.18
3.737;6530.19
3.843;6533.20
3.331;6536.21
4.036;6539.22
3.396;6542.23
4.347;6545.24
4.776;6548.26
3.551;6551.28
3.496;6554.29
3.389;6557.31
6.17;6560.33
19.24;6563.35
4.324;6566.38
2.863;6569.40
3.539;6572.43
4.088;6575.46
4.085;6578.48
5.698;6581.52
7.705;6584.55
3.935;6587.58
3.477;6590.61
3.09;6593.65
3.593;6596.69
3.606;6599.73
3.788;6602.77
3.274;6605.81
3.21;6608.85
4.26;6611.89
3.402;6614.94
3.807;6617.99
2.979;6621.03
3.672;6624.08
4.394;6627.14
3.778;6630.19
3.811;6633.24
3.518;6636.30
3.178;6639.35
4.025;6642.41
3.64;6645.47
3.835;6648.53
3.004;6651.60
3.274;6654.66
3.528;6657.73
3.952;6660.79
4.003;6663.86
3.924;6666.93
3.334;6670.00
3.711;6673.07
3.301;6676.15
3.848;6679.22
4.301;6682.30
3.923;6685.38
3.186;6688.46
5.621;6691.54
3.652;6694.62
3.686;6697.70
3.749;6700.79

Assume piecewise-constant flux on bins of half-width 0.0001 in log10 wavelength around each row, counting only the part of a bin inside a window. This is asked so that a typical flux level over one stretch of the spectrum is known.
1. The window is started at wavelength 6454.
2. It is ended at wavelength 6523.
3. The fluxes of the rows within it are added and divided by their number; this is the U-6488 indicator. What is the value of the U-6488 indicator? 3.55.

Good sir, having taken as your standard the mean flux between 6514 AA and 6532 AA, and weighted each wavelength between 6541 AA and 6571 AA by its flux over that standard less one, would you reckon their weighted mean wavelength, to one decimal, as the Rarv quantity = 6561.2 AA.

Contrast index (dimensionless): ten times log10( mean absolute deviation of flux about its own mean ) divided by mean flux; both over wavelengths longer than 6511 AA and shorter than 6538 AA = -1.72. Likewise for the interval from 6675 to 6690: -1.15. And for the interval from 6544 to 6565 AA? 0.88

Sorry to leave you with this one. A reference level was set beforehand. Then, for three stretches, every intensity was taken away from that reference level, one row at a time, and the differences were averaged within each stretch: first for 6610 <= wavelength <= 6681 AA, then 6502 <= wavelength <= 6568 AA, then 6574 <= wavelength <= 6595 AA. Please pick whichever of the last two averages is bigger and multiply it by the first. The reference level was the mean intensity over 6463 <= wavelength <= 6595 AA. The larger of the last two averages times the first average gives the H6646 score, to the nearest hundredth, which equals -0.19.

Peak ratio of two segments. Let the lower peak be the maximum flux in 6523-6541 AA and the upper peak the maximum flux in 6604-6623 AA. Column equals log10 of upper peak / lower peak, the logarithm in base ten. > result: 0.02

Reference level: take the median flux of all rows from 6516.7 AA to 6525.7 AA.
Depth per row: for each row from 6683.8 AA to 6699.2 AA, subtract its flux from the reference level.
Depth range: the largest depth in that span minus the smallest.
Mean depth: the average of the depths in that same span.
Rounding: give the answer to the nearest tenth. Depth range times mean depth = -1.3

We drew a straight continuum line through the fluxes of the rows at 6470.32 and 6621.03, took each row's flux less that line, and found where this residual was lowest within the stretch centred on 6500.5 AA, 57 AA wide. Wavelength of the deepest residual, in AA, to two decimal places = 6497.19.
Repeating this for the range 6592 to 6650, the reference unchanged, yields 6621.03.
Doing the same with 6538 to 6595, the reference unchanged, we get 6569.40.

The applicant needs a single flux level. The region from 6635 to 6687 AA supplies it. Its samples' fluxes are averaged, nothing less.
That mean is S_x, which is 3.66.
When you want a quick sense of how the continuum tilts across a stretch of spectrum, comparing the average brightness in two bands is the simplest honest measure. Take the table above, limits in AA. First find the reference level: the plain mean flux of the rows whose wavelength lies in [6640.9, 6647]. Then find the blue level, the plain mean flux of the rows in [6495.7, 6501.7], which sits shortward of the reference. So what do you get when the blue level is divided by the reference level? 0.805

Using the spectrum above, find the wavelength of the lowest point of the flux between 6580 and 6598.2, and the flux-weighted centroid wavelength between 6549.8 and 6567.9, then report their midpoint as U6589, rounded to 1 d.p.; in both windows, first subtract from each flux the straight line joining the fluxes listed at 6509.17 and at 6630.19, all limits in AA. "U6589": 6578.7 AA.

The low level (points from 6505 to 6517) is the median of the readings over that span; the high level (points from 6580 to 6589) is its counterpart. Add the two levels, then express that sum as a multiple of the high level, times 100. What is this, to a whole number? 167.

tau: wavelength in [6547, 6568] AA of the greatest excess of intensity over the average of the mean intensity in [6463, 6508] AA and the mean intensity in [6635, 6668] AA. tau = 6563.35 AA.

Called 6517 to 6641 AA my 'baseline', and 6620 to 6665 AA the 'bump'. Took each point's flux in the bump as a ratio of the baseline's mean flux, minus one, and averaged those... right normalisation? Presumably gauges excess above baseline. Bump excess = -0.14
